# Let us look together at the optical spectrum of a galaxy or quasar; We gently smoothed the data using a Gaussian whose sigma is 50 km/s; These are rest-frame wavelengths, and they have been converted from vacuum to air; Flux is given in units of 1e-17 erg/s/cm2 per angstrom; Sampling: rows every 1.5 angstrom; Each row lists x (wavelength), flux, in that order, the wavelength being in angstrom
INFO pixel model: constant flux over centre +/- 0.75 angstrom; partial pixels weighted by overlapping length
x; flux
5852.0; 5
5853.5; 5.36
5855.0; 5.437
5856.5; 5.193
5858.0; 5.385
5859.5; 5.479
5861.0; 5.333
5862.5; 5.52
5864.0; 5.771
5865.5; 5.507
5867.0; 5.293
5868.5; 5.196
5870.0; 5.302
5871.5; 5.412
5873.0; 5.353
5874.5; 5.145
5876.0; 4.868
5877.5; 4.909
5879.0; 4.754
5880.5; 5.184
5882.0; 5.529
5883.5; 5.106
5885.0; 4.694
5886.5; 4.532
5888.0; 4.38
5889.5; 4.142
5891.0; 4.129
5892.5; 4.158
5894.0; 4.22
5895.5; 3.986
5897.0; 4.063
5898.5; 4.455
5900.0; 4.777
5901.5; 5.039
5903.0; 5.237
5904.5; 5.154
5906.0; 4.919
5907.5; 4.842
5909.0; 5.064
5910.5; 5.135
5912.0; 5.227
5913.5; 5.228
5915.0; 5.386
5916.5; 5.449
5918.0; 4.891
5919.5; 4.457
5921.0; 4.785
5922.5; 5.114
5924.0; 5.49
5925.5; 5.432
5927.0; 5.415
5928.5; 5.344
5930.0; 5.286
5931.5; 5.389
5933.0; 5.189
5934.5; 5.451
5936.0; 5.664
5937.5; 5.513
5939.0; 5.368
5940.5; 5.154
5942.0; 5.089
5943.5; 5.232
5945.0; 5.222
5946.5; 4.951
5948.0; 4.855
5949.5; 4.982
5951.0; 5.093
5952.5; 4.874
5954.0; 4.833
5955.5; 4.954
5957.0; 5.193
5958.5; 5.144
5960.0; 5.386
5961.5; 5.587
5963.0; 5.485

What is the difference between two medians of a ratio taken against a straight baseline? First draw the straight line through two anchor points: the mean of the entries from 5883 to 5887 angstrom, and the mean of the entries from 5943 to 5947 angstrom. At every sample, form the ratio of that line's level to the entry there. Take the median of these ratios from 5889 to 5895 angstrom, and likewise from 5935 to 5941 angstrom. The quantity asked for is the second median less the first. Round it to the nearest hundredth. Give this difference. -0.22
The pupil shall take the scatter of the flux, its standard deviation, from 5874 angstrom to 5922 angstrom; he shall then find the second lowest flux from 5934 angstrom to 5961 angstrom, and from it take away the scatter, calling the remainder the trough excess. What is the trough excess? 4.42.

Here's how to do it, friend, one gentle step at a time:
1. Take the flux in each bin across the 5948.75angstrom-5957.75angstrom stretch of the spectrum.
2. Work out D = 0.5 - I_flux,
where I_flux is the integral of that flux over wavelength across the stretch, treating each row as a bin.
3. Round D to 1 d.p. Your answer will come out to -44.4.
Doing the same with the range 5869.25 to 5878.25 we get -46.0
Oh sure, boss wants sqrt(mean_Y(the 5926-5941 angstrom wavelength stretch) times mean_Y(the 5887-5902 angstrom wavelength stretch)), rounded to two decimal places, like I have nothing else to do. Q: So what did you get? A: 4.83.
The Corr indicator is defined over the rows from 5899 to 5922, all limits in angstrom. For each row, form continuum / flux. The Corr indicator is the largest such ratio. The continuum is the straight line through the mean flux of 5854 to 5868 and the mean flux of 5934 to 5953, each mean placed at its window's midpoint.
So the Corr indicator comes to 1.18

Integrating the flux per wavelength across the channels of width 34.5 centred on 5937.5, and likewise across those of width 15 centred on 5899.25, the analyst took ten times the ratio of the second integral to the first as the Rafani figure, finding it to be 3.8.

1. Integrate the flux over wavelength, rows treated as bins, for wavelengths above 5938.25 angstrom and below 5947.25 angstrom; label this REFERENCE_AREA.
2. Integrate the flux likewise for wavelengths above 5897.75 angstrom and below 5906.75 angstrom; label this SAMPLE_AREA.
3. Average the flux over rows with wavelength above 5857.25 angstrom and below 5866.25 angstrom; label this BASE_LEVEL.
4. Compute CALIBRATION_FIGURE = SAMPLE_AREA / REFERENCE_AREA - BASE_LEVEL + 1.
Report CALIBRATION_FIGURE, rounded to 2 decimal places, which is -3.55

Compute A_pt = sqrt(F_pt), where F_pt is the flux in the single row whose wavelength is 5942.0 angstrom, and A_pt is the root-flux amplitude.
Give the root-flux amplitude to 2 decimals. 2.26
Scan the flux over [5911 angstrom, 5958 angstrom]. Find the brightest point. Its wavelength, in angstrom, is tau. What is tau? 5936.0 angstrom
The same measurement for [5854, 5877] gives 5864.0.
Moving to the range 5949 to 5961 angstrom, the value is 5960.0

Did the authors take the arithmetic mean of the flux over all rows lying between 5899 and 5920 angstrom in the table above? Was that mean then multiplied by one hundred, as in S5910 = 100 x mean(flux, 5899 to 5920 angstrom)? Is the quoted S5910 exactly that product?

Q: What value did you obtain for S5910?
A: 506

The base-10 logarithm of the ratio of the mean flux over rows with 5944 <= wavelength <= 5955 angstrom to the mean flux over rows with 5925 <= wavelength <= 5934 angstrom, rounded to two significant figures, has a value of -0.031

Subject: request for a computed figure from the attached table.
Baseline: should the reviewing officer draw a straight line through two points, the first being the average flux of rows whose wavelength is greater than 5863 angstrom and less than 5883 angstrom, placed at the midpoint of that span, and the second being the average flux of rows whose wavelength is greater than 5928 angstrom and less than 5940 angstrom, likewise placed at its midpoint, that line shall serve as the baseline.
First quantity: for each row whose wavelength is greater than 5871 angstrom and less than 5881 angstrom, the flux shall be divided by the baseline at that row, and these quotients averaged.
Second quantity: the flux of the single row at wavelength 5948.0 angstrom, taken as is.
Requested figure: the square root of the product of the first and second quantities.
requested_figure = 2.17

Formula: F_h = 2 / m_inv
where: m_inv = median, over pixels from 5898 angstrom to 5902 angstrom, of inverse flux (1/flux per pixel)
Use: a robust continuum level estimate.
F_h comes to 9.6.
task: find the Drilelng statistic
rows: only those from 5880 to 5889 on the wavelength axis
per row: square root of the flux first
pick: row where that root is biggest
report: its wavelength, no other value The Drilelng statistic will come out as 5882.0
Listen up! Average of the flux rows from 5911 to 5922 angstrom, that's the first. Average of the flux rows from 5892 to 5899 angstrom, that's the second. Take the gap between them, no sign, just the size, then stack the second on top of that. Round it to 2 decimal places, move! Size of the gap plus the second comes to 5.06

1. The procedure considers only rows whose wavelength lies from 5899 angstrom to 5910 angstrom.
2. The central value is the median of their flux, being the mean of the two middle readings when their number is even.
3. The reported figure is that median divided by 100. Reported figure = 0.050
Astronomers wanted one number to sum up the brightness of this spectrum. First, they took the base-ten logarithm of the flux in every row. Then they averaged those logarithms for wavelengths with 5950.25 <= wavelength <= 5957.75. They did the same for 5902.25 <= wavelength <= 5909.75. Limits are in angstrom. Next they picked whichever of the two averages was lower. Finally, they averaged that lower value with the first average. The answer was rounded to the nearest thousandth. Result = 0.698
